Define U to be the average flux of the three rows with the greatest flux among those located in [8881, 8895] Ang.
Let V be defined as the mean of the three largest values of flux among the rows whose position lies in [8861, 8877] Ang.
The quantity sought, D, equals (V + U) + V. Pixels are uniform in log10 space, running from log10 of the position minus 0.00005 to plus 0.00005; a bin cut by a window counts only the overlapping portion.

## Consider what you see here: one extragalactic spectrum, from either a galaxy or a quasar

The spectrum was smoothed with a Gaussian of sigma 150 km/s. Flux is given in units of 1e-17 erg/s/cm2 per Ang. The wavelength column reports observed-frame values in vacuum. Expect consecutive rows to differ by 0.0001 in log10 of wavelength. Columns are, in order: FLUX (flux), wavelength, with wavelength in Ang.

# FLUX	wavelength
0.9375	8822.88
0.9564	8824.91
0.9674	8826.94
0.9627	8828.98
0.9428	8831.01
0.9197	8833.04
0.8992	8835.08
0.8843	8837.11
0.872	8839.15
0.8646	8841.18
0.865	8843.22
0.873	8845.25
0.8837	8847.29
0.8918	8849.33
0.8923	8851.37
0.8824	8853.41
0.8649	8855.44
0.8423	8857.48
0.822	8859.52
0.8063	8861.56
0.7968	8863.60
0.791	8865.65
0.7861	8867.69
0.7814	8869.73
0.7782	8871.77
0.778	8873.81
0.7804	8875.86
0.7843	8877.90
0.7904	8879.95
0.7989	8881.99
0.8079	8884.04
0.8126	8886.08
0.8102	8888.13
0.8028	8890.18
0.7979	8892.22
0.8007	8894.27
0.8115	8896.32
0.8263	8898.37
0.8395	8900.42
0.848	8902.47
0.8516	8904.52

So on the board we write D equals 2.41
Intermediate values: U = 0.810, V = 0.80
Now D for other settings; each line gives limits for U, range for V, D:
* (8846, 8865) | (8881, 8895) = 2.51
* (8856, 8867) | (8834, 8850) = 2.61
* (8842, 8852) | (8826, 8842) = 2.80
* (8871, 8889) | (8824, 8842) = 2.73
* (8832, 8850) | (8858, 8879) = 2.52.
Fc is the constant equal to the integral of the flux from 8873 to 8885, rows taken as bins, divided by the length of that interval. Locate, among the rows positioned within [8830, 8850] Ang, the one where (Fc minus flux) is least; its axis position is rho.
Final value 8831.01 Ang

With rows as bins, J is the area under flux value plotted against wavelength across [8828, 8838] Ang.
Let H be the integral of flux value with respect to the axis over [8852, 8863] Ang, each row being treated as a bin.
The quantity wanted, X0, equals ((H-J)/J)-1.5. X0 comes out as -1.49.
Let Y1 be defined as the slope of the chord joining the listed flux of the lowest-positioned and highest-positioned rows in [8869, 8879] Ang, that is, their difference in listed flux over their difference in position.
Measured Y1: 0.0004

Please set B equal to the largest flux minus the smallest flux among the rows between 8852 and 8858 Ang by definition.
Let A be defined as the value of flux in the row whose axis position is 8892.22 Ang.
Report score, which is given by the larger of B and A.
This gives 0.80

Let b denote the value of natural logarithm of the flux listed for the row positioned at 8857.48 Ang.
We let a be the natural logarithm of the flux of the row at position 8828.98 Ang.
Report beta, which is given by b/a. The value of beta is 4.5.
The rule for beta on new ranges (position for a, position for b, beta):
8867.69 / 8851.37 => 0.5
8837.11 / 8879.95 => 1.9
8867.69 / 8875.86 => 1.0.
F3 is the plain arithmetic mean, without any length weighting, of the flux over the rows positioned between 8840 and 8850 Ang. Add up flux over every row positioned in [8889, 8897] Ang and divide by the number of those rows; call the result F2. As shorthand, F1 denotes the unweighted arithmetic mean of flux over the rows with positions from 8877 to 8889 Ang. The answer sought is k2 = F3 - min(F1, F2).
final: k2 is 0.075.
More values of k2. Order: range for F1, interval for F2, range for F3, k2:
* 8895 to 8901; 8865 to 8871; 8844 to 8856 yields 0.095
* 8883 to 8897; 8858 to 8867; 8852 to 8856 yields 0.070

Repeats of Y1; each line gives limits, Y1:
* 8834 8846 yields -0.0026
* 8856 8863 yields -0.0088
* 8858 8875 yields -0.0031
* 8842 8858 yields -0.0016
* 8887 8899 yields 0.0016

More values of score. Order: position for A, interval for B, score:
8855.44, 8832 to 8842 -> 0.86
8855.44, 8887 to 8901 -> 0.86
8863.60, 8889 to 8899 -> 0.80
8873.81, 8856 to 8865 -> 0.78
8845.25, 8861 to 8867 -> 0.87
